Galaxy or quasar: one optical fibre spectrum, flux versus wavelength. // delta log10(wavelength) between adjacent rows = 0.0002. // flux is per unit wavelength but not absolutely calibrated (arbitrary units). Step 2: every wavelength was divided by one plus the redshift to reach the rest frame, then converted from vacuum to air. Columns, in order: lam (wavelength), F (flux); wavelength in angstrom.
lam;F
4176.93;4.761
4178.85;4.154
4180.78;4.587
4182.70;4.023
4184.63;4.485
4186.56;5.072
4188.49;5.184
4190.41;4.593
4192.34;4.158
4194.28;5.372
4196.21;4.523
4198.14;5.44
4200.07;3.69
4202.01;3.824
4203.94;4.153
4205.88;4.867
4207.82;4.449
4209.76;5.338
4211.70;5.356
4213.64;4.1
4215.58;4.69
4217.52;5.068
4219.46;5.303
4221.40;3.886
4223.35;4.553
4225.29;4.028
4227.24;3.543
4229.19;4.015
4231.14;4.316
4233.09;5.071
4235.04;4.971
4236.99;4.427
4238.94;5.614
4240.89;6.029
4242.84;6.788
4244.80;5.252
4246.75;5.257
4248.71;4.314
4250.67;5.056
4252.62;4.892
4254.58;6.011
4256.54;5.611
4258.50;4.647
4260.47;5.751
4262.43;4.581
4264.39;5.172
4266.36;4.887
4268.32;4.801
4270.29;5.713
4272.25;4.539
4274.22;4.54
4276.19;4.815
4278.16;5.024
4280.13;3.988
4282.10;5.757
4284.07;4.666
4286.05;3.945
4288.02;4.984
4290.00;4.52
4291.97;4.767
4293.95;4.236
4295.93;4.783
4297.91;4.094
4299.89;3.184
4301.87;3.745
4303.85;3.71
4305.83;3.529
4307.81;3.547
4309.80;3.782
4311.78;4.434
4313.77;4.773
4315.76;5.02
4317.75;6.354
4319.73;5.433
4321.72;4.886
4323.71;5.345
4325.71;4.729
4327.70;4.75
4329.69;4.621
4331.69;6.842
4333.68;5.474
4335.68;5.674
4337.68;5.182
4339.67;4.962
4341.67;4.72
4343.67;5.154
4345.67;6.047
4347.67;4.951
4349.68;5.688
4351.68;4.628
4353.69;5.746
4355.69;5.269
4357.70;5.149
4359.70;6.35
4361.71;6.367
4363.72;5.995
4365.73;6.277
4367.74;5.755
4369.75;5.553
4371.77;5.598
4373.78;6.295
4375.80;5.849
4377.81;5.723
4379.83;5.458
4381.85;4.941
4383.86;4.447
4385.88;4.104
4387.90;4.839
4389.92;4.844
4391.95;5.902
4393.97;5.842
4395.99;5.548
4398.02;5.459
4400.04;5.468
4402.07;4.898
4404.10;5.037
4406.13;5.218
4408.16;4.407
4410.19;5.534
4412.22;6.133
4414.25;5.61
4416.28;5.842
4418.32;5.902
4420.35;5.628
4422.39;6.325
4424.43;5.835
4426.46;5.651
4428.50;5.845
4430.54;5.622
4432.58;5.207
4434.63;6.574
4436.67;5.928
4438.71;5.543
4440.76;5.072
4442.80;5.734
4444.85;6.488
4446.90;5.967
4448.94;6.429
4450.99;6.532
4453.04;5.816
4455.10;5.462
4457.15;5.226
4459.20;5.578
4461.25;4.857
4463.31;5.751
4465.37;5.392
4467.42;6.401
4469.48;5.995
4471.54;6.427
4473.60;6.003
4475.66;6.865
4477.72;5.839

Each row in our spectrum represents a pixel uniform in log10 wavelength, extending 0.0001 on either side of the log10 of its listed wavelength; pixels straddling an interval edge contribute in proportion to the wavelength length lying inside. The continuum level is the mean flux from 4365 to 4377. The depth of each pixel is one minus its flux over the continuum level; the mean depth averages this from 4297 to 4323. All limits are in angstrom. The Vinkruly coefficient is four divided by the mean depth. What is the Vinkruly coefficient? 15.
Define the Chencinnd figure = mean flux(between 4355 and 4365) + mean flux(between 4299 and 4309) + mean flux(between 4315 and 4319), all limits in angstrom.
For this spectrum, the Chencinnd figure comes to 15.1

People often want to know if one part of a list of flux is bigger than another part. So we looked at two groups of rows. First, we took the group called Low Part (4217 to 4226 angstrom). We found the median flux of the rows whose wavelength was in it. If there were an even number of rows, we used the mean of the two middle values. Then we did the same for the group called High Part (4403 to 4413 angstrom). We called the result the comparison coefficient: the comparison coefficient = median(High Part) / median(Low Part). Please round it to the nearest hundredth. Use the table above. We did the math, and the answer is 1.15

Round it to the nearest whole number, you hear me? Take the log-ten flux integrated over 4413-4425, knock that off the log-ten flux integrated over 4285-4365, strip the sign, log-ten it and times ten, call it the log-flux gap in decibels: 17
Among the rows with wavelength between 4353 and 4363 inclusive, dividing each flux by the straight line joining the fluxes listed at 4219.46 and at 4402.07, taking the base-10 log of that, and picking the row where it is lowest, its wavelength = 4357.70 angstrom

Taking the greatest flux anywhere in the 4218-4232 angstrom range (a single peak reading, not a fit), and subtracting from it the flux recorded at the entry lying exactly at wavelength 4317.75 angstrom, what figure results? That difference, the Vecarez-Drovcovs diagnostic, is -1.1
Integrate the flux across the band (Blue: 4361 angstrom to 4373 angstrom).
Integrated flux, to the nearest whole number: 71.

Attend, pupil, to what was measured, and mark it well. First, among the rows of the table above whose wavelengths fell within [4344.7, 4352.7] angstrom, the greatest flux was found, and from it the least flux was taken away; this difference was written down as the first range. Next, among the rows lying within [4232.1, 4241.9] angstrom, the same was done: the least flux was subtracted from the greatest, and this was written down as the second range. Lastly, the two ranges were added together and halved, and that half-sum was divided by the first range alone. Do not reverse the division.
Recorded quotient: 1.06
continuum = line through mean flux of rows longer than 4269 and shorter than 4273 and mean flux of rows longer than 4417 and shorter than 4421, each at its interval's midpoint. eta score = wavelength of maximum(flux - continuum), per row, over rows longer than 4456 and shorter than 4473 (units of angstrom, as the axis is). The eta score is 4471.54 angstrom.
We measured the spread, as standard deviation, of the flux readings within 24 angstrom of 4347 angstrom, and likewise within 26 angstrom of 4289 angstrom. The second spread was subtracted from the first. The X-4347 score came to -0.03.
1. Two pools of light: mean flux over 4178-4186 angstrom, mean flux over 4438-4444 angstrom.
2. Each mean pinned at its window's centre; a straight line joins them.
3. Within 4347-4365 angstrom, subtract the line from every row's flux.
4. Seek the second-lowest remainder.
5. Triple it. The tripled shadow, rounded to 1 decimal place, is -0.3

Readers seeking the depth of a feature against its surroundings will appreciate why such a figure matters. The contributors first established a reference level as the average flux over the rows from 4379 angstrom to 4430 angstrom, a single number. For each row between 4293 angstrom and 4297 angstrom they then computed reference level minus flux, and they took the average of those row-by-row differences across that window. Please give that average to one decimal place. 0.9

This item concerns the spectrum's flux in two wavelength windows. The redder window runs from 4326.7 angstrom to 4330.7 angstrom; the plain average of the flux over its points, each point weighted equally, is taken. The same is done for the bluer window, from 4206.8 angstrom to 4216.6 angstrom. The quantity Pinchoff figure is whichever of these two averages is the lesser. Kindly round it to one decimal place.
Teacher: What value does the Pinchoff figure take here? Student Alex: 4.7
